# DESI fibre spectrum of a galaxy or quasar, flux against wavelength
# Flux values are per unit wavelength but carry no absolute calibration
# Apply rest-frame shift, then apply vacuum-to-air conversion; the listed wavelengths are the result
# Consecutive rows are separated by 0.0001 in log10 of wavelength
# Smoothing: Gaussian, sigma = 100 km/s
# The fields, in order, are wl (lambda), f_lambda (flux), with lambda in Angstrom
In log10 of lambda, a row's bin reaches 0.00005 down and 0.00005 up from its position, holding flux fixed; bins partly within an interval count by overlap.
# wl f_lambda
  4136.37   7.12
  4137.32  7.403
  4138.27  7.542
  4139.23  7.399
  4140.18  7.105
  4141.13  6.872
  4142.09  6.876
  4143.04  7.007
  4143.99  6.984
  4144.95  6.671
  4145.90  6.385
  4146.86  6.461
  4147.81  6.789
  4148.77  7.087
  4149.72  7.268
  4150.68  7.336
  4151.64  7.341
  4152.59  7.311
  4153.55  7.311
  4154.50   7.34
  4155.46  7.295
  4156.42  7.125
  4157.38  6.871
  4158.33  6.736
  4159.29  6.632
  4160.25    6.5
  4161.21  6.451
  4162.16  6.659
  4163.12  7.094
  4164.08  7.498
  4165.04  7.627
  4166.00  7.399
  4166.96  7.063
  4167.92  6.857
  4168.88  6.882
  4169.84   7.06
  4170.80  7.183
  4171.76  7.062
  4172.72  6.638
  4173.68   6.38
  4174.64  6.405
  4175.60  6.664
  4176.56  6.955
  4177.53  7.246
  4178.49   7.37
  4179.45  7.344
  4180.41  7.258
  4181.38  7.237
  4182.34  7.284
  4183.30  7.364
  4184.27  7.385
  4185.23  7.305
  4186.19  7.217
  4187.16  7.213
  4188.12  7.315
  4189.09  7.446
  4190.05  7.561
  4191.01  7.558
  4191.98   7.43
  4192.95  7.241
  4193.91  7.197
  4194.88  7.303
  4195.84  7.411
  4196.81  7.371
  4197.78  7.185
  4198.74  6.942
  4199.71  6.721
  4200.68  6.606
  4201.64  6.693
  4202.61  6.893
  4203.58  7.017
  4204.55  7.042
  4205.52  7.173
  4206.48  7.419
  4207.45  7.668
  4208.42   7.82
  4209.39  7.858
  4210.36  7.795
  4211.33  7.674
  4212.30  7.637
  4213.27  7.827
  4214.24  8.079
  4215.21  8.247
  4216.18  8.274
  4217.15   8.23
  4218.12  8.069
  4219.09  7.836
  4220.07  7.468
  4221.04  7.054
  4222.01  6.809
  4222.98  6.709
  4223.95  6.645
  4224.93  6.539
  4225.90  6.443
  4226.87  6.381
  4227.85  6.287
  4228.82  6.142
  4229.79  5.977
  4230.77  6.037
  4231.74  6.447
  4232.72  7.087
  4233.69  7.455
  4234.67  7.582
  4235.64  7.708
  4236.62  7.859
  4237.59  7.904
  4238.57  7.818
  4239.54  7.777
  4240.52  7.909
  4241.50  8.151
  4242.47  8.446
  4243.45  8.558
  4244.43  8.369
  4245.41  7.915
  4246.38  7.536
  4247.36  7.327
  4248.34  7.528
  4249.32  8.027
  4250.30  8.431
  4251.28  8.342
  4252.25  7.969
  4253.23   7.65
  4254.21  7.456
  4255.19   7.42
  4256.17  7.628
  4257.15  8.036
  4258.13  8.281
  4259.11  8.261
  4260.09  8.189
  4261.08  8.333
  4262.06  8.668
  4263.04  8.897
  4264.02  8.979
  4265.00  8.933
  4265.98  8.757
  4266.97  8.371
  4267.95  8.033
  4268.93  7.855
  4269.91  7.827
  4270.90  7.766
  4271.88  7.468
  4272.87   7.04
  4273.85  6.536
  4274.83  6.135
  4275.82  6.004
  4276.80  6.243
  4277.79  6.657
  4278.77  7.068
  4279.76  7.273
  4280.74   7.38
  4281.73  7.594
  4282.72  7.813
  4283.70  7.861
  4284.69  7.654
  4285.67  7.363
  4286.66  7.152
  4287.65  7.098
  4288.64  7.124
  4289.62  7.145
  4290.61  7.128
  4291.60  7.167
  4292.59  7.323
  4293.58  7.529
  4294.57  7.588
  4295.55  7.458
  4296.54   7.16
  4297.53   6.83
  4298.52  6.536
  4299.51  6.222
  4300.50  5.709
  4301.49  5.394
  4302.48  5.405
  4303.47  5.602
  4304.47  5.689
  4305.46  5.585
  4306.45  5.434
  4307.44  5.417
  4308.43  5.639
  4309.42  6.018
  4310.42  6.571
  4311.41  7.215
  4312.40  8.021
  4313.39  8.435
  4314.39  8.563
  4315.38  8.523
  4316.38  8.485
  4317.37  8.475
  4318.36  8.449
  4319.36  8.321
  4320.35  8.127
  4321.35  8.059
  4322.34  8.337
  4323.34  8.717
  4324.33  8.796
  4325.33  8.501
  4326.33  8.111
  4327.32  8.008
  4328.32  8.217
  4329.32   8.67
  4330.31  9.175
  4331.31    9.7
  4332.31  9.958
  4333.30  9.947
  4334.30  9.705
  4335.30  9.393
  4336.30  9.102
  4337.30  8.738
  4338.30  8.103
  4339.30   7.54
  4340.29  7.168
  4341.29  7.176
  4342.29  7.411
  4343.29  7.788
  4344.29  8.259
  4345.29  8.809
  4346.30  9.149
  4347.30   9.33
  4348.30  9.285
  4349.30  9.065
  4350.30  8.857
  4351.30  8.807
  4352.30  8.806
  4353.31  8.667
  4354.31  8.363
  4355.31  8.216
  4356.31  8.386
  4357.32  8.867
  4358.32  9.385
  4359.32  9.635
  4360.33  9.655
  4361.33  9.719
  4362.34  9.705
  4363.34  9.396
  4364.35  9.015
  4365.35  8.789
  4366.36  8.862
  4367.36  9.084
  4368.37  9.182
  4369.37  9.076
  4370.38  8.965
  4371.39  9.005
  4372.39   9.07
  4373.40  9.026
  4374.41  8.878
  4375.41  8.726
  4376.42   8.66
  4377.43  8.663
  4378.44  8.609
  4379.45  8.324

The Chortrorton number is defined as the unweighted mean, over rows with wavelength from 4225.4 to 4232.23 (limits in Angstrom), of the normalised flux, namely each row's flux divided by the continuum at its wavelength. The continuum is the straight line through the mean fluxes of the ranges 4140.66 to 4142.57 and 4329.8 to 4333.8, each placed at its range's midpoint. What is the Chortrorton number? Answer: 0.76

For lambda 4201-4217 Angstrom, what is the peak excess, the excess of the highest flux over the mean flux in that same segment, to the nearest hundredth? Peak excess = 0.70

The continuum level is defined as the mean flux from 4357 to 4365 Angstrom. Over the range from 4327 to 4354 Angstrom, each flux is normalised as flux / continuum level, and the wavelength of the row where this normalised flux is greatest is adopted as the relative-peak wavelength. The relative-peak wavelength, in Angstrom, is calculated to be 4332.31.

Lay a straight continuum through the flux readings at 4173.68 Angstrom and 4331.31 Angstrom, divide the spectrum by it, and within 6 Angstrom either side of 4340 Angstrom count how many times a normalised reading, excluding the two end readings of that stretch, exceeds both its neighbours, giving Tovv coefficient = 0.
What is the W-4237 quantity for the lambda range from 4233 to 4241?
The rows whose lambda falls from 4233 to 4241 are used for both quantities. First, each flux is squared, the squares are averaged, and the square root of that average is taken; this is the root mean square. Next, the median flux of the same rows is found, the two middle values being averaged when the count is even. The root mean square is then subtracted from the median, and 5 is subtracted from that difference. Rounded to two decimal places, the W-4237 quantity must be -4.96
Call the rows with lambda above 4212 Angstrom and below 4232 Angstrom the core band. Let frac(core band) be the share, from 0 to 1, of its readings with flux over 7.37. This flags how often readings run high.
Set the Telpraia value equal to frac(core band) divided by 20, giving 0.021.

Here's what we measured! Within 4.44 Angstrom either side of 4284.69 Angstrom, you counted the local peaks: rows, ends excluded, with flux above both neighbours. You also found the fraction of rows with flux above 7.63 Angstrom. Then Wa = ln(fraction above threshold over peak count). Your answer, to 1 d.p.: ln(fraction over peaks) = -1.1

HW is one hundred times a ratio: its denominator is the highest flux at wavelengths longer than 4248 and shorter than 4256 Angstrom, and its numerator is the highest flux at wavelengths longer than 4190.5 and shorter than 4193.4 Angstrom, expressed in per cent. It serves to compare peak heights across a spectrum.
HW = 89.6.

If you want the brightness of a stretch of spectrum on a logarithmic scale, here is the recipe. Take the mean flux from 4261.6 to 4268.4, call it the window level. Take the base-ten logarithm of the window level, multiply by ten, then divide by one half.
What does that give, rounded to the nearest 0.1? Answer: 18.8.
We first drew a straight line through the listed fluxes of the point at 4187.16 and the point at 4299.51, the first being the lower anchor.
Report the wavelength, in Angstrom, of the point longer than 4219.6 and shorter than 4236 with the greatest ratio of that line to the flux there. 4229.79 Angstrom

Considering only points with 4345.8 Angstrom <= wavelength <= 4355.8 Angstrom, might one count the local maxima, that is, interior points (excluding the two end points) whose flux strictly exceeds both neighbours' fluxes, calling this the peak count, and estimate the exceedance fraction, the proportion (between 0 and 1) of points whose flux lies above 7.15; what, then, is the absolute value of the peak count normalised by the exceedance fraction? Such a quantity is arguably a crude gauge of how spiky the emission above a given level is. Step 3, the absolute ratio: 1.0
